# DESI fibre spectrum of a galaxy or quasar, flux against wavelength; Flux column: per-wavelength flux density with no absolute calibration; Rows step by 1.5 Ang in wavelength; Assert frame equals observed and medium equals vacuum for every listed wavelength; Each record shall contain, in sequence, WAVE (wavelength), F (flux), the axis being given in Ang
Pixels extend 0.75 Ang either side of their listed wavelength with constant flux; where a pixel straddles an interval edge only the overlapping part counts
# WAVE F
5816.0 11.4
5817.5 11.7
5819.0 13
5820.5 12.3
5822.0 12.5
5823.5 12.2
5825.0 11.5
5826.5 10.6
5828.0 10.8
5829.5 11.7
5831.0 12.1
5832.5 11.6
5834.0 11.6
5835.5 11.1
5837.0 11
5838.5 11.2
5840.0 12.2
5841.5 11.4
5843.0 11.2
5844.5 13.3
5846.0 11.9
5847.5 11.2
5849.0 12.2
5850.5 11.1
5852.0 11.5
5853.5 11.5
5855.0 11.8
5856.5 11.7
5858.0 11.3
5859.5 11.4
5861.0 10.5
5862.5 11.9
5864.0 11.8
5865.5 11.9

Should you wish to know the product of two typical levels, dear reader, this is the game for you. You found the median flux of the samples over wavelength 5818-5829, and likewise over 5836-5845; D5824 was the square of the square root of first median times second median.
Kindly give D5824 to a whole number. 138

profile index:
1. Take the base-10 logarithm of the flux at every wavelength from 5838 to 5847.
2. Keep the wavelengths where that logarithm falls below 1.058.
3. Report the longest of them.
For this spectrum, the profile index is 5843.0 Ang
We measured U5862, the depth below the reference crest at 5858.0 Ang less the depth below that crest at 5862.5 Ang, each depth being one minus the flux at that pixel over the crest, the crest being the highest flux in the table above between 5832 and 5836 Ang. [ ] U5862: 0.052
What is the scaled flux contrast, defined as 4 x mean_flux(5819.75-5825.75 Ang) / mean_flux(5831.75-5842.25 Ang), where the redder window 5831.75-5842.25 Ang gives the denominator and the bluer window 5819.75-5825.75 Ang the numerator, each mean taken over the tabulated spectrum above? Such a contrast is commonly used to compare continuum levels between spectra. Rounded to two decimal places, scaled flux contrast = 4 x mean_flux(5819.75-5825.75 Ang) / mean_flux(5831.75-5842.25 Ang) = 4.24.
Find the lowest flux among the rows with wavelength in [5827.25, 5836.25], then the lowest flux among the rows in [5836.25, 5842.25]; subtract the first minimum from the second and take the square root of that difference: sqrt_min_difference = 0.45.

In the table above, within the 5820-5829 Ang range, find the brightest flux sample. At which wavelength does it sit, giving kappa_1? 5822.0 Ang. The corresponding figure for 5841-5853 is 5844.5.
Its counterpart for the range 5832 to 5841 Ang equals 5840.0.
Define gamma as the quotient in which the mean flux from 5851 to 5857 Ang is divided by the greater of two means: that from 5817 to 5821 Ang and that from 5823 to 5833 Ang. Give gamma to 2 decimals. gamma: 0.94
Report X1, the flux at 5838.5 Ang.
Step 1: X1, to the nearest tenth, 11.2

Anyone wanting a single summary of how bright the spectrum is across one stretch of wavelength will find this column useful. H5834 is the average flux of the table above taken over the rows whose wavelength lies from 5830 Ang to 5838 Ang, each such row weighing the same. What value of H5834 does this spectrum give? 11.48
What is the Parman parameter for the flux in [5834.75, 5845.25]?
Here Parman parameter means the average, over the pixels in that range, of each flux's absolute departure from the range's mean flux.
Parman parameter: 0.64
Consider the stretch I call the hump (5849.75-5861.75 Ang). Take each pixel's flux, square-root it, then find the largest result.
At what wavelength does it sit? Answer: 5855.0 Ang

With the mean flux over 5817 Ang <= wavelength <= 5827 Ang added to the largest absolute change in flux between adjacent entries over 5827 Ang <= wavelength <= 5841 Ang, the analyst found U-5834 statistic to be 13.0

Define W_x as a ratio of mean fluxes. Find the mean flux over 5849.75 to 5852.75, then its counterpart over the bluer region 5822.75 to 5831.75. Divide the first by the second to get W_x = 0.98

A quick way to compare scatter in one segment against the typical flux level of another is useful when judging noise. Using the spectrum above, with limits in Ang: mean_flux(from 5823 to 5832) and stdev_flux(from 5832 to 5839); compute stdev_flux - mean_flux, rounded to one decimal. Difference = -11.2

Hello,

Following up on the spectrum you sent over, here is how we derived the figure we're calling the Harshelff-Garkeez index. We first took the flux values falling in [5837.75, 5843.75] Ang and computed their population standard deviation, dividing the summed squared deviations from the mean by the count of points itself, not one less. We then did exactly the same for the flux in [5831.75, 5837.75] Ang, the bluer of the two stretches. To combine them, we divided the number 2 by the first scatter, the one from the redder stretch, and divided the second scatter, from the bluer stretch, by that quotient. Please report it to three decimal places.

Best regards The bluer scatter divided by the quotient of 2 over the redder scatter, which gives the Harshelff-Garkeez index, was 0.057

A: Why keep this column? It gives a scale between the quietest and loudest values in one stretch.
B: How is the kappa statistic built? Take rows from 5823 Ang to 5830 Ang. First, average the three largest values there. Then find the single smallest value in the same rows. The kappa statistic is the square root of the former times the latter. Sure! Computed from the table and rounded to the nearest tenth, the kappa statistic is 11.2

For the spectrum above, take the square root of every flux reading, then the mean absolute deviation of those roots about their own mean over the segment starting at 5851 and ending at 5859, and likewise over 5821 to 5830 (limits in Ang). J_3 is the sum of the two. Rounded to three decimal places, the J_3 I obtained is 0.108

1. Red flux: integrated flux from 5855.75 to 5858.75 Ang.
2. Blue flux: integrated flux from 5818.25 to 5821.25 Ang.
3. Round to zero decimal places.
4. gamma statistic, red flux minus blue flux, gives -3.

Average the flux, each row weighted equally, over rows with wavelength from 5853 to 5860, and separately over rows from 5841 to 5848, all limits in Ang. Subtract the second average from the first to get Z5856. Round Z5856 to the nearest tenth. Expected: -0.3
